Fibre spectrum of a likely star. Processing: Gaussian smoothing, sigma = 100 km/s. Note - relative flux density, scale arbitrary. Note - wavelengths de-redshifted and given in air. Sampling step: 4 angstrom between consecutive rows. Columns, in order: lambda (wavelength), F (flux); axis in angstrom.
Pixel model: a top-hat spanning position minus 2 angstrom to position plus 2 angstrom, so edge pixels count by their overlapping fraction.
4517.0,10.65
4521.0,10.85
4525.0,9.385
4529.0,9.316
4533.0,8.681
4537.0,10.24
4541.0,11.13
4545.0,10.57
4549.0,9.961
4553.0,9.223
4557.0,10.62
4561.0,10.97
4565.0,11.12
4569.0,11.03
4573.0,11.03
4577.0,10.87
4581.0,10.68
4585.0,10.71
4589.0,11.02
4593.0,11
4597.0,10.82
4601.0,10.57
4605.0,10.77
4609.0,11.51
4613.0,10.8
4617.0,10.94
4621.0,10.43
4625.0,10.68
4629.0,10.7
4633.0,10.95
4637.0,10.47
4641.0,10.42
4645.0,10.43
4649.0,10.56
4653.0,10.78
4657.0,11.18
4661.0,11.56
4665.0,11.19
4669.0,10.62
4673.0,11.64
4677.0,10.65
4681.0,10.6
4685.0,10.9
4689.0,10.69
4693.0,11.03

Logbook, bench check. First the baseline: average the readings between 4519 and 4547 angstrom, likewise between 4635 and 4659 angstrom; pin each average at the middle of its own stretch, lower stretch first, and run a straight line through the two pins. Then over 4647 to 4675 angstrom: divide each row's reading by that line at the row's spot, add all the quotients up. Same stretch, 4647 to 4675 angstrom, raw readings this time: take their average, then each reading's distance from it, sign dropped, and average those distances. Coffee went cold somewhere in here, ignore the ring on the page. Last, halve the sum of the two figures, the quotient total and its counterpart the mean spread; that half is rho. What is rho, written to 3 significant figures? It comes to 3.80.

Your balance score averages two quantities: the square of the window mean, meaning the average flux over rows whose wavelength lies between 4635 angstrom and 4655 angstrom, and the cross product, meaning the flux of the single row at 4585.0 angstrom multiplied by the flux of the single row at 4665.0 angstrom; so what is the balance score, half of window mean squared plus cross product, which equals 115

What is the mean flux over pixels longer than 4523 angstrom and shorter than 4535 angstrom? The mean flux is 9.1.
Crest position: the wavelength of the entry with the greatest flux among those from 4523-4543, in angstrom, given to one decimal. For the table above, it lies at 4541.0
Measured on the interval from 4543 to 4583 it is 4565.0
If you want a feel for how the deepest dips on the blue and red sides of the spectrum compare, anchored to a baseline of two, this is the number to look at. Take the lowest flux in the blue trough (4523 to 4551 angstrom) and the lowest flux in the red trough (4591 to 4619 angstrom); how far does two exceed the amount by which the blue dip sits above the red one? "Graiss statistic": 3.89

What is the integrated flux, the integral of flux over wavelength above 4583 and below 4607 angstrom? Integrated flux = 260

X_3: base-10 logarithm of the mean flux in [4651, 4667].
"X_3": 1.048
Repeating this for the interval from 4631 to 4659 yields 1.029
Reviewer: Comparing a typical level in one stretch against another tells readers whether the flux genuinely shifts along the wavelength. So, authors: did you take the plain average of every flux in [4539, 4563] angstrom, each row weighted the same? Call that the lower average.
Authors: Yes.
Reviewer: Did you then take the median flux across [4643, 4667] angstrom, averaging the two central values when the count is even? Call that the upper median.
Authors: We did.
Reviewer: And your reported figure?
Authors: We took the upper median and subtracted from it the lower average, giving 0.57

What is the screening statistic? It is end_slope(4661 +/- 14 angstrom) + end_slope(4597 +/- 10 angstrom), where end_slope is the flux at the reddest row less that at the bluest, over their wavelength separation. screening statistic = 0.029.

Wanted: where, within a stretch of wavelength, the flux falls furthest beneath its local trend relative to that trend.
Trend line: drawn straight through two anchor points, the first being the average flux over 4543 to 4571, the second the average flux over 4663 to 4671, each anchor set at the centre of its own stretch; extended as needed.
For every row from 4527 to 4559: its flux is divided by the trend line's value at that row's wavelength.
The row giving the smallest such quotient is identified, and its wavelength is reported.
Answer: 4533.0 angstrom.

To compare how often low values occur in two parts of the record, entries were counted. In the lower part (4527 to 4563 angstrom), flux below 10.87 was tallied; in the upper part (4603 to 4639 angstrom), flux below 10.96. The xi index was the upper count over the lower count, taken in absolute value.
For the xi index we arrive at 1.1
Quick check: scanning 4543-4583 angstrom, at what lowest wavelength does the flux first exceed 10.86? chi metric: 4561.0 angstrom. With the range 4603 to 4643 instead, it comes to 4609.0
